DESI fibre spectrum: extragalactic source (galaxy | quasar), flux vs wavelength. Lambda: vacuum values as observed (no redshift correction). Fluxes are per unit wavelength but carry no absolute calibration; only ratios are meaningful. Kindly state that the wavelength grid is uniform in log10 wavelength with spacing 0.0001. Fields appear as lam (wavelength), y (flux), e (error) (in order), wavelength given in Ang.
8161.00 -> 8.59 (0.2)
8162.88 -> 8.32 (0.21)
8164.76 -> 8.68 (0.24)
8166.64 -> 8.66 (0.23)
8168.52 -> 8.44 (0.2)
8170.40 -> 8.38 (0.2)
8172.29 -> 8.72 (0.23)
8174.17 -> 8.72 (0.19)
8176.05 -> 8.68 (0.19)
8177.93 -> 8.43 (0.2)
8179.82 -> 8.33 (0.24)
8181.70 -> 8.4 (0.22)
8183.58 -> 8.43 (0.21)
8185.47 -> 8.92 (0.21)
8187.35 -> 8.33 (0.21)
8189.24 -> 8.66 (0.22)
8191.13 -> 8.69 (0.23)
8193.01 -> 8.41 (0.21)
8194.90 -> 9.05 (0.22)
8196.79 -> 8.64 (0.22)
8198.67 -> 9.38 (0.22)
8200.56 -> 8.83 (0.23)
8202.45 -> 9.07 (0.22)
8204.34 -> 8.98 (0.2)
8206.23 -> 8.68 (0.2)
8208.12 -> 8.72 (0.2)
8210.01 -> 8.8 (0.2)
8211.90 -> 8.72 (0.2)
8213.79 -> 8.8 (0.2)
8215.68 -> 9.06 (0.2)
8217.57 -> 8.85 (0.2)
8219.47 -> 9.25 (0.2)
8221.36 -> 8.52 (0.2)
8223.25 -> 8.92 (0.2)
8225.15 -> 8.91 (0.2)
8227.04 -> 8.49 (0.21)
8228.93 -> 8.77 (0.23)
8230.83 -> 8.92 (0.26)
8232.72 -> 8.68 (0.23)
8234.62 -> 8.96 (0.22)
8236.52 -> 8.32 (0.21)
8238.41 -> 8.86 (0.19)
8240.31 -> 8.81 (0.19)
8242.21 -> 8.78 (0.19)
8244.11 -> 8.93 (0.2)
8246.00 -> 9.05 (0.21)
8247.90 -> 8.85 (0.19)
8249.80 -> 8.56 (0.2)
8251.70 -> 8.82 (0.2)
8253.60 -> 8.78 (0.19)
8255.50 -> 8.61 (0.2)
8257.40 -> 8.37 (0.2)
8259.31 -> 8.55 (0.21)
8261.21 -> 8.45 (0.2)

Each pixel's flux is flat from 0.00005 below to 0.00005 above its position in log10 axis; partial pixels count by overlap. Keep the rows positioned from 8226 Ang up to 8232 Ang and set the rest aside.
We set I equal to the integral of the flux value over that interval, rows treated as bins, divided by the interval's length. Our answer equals 8.74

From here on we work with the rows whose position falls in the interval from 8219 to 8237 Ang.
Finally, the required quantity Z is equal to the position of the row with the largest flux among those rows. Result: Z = 8219.47 Ang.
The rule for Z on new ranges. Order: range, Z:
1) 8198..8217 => 8198.67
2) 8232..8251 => 8246.00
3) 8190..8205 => 8198.67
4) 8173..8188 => 8185.47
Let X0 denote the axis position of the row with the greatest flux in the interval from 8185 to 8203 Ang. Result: 8198.67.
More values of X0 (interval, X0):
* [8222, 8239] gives 8234.62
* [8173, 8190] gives 8185.47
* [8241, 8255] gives 8246.00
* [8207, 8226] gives 8219.47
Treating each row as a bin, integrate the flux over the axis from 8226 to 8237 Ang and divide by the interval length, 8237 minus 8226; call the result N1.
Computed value 8.71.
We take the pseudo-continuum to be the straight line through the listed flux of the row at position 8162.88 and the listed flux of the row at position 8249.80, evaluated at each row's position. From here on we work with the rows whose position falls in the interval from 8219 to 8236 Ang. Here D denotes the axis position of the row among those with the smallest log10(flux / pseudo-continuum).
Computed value 8227.04 Ang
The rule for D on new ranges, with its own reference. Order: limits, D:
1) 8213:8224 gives 8221.36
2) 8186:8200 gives 8187.35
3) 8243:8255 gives 8249.80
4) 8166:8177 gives 8170.40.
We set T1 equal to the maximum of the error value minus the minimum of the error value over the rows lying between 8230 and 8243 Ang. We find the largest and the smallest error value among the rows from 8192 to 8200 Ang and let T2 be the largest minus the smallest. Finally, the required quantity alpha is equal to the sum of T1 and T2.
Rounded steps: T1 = 0.070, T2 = 0.010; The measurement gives 0.08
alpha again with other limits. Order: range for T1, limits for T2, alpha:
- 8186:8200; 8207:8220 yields 0.02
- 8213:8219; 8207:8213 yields 0.00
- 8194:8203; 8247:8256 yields 0.02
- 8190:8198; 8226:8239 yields 0.09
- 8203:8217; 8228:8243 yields 0.07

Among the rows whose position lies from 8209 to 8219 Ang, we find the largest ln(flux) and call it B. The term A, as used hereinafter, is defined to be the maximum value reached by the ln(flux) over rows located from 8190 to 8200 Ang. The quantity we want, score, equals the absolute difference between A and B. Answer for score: 0.035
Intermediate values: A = 2.239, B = 2.20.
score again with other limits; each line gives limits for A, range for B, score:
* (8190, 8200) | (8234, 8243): 0.046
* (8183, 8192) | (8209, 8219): 0.016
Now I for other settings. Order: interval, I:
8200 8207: 8.89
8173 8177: 8.72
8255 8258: 8.49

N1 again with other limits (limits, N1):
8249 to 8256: 8.70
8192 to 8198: 8.74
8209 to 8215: 8.79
